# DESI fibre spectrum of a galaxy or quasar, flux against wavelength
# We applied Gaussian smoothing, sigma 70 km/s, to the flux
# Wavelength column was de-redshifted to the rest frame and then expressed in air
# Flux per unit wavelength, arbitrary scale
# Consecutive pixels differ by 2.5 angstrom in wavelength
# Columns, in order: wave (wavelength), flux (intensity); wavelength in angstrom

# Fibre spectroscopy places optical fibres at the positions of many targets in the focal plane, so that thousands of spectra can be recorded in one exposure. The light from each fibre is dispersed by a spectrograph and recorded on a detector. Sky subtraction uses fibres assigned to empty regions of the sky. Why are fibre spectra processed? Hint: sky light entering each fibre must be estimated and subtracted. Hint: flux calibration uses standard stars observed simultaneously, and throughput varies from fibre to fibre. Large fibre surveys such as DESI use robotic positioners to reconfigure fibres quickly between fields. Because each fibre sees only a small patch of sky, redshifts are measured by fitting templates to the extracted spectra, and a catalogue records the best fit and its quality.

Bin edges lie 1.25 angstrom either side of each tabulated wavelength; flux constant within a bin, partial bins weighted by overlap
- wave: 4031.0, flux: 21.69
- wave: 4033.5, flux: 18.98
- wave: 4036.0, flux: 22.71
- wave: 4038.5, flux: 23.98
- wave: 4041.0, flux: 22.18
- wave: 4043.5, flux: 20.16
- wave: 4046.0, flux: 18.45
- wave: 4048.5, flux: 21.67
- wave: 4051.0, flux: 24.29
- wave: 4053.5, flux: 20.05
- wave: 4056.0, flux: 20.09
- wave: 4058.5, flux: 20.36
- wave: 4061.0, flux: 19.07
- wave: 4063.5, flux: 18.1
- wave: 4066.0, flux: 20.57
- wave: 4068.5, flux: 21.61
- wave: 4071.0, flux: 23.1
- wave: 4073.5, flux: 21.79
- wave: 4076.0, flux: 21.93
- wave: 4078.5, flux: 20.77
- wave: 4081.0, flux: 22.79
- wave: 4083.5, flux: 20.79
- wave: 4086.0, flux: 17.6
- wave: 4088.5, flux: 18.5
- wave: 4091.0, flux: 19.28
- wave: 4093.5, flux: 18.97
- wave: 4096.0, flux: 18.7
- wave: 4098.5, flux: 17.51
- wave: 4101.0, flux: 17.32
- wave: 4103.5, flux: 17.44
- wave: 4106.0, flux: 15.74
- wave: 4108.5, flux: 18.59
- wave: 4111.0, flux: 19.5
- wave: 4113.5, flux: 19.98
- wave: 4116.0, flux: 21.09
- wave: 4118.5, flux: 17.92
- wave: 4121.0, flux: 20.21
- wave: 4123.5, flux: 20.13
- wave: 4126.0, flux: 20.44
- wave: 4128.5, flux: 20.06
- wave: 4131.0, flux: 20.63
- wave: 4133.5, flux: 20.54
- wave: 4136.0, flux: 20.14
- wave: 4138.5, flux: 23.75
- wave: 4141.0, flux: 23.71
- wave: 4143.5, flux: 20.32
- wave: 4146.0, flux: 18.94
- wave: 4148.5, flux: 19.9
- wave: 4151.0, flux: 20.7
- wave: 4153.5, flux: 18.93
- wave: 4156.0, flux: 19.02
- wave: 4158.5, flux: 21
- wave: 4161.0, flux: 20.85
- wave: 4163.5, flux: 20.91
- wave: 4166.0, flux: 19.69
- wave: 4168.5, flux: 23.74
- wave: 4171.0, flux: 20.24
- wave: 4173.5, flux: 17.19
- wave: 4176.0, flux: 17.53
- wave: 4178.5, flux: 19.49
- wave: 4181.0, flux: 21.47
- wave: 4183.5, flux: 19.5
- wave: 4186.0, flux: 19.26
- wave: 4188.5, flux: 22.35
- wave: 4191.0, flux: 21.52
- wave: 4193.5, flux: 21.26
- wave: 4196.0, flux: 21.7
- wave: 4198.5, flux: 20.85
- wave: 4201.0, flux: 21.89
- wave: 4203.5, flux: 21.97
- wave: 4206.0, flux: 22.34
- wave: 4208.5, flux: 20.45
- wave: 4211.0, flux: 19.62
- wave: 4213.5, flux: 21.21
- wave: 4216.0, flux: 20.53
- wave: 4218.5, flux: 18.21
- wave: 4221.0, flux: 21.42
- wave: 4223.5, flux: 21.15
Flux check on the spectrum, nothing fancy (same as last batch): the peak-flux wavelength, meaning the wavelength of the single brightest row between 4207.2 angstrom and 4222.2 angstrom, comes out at 4221.0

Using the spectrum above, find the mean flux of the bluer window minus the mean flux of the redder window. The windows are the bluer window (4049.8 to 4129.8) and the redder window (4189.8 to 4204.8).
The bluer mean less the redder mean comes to -1.7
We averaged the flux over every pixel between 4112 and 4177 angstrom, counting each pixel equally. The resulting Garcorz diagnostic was 20.3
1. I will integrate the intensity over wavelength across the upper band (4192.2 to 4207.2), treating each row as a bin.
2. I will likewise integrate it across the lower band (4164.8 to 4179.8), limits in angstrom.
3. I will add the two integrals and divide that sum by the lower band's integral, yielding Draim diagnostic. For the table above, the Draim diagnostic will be 2.10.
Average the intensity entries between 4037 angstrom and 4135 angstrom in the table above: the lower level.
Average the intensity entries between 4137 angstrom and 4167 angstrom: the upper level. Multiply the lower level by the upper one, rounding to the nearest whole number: 414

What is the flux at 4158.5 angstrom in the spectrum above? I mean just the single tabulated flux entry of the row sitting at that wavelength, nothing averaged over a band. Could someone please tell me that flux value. 21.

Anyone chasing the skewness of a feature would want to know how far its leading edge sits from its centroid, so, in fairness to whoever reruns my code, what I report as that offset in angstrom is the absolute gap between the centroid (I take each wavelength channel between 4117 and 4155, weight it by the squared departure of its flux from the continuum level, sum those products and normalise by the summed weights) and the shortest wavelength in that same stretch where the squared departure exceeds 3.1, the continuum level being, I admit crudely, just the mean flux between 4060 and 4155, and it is 19.3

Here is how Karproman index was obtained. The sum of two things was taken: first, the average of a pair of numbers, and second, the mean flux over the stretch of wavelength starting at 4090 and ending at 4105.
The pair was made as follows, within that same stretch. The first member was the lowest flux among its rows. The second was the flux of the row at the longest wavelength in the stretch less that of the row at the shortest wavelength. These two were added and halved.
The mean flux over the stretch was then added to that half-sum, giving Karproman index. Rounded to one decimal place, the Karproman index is 25.9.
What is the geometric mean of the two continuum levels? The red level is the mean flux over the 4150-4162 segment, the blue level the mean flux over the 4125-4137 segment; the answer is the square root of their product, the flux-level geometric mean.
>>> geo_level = 20.2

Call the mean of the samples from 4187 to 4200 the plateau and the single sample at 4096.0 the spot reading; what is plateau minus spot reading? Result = 2.8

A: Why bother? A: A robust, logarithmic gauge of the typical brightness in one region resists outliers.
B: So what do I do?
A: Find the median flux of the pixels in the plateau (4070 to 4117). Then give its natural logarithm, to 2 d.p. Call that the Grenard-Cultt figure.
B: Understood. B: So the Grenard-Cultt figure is 2.96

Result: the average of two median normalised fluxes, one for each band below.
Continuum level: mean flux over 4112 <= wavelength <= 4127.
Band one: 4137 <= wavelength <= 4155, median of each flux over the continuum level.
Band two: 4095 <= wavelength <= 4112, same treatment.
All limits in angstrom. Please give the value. 0.948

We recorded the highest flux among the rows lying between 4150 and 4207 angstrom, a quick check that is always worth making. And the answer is 23.74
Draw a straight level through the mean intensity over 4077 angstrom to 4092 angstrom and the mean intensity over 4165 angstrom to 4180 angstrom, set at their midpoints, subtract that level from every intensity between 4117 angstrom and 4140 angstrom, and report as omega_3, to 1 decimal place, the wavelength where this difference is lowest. 4118.5 angstrom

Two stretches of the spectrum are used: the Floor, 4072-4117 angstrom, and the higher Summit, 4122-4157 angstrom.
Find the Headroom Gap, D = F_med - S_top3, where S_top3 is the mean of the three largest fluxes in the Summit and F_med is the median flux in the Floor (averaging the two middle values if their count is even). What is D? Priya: -3.6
